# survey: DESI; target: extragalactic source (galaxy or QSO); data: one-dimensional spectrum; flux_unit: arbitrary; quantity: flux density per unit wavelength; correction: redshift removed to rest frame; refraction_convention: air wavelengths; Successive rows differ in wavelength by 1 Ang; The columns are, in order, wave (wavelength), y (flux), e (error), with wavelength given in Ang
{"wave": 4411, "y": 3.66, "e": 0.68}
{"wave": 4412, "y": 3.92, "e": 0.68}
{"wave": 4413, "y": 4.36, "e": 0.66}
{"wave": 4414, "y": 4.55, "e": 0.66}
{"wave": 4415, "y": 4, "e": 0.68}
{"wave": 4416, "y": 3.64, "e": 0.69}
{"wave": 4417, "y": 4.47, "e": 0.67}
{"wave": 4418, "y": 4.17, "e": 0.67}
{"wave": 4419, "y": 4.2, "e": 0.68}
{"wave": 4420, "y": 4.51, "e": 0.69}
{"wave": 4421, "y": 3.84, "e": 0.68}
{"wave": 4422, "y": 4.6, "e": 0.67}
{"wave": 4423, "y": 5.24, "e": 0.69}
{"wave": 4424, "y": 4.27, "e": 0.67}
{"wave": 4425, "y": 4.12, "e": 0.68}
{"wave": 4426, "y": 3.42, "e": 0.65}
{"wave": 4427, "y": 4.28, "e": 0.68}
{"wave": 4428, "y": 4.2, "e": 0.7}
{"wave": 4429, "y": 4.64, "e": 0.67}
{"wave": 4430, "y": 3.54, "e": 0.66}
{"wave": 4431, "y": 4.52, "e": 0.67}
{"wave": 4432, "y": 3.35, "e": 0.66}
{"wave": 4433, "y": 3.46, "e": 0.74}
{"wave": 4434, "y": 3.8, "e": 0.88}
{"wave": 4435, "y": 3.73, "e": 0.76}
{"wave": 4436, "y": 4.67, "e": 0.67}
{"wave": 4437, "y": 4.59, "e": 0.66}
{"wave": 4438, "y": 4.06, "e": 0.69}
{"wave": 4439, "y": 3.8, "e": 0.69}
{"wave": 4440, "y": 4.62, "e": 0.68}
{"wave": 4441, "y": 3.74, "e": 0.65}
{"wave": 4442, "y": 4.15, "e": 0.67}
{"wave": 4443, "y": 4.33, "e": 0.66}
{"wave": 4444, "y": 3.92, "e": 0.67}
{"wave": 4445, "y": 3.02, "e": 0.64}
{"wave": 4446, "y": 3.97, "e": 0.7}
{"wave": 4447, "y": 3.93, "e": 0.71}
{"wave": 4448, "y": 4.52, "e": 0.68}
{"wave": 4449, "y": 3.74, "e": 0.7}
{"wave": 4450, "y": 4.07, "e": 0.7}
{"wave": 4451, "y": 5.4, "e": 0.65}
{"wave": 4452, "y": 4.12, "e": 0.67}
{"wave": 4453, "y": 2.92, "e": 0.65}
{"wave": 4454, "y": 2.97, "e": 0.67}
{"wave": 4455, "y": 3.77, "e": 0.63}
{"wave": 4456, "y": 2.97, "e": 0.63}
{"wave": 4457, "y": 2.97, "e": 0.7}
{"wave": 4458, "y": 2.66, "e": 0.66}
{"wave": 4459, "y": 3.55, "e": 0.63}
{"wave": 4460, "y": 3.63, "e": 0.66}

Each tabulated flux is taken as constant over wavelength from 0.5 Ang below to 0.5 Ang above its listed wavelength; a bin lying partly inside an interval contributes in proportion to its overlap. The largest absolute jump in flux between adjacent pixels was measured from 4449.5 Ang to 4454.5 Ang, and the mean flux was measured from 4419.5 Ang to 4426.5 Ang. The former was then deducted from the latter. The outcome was 3.0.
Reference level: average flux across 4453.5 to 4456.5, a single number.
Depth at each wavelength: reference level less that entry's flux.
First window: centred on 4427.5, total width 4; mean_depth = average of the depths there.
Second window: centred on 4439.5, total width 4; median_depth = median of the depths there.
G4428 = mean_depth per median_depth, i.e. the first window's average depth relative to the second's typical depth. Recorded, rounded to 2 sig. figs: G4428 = 1.3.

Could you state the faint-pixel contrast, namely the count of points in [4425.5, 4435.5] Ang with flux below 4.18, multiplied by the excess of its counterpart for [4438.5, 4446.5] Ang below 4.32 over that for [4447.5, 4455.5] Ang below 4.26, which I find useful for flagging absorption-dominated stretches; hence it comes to 0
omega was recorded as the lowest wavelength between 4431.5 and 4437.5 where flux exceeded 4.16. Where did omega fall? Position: 4436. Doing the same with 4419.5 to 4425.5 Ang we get 4420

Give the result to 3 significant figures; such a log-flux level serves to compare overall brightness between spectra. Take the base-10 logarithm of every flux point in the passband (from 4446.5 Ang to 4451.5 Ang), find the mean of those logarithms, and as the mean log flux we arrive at 0.633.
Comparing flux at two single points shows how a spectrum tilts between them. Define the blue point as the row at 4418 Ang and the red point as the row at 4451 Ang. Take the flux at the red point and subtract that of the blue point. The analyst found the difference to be 1.2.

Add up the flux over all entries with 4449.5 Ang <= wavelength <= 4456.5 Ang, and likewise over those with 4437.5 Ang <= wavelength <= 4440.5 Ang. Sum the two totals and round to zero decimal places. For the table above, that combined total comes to 39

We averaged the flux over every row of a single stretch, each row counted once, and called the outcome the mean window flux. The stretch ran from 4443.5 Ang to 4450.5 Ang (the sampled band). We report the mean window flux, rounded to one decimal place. 3.9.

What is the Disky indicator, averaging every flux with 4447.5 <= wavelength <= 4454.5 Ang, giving 3.96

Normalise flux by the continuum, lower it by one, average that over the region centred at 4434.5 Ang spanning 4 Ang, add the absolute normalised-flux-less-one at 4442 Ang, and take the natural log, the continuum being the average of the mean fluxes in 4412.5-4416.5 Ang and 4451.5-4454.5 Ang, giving -1.84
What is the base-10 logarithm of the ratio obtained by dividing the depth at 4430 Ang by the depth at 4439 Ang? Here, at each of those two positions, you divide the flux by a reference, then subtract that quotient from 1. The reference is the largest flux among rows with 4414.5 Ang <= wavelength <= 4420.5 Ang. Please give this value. 0.14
